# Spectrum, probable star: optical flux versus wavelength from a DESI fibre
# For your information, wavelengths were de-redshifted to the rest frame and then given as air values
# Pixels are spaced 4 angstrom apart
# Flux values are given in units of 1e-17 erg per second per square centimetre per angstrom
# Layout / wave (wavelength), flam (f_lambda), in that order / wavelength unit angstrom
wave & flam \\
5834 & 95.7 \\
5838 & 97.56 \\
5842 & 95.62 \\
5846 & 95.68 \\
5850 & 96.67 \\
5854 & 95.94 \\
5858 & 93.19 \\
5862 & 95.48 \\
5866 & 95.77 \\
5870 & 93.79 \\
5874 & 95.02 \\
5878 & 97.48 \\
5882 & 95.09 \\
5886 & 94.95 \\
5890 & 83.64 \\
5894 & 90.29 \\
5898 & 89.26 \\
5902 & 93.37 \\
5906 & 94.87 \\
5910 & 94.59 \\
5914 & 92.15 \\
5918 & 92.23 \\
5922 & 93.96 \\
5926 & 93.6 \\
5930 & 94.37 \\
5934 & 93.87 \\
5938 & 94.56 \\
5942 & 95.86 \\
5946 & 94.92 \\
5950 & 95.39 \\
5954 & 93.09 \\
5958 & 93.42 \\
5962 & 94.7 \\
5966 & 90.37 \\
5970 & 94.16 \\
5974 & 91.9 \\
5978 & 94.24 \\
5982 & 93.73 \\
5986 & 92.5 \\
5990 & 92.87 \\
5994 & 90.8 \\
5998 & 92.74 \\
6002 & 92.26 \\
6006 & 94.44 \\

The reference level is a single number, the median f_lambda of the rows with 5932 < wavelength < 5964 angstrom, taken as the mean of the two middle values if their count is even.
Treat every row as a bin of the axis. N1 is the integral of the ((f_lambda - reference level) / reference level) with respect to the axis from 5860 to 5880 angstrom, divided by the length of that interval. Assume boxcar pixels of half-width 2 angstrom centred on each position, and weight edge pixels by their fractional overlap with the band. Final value 0.009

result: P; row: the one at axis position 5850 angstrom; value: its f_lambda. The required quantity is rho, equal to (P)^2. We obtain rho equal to 9345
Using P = 96.67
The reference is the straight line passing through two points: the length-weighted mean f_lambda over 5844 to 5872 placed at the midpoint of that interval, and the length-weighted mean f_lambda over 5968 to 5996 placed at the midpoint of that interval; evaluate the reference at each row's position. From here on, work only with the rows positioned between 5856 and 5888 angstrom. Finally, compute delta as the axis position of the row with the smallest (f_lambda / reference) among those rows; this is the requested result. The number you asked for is 5858 angstrom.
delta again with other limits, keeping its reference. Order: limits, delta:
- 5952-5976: 5966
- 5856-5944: 5890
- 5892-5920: 5898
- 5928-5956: 5954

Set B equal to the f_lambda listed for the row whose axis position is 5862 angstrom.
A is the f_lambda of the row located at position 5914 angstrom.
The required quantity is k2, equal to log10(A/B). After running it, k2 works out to -0.015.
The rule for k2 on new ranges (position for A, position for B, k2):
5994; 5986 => -0.008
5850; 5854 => 0.003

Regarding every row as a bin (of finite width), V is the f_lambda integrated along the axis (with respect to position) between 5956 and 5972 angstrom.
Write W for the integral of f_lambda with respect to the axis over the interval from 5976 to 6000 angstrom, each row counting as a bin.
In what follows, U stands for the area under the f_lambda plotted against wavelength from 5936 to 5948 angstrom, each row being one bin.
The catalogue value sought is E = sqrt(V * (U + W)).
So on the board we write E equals 2241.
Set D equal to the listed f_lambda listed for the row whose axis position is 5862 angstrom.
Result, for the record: 95.48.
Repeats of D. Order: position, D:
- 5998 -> 92.74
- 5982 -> 93.73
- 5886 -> 94.95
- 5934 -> 93.87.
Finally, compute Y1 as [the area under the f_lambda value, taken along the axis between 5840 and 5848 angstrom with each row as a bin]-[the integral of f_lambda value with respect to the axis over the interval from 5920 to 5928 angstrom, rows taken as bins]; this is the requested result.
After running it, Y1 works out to 15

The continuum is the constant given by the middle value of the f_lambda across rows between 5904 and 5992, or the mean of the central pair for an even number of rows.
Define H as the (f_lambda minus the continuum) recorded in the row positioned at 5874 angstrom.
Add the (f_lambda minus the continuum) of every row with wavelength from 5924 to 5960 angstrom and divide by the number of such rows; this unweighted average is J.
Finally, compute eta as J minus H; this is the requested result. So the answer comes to -0.7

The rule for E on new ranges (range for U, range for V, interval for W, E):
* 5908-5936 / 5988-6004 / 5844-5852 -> 2235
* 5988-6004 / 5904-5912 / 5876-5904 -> 1752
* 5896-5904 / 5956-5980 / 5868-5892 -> 2577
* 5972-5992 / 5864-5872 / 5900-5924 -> 1764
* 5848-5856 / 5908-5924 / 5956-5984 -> 2246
